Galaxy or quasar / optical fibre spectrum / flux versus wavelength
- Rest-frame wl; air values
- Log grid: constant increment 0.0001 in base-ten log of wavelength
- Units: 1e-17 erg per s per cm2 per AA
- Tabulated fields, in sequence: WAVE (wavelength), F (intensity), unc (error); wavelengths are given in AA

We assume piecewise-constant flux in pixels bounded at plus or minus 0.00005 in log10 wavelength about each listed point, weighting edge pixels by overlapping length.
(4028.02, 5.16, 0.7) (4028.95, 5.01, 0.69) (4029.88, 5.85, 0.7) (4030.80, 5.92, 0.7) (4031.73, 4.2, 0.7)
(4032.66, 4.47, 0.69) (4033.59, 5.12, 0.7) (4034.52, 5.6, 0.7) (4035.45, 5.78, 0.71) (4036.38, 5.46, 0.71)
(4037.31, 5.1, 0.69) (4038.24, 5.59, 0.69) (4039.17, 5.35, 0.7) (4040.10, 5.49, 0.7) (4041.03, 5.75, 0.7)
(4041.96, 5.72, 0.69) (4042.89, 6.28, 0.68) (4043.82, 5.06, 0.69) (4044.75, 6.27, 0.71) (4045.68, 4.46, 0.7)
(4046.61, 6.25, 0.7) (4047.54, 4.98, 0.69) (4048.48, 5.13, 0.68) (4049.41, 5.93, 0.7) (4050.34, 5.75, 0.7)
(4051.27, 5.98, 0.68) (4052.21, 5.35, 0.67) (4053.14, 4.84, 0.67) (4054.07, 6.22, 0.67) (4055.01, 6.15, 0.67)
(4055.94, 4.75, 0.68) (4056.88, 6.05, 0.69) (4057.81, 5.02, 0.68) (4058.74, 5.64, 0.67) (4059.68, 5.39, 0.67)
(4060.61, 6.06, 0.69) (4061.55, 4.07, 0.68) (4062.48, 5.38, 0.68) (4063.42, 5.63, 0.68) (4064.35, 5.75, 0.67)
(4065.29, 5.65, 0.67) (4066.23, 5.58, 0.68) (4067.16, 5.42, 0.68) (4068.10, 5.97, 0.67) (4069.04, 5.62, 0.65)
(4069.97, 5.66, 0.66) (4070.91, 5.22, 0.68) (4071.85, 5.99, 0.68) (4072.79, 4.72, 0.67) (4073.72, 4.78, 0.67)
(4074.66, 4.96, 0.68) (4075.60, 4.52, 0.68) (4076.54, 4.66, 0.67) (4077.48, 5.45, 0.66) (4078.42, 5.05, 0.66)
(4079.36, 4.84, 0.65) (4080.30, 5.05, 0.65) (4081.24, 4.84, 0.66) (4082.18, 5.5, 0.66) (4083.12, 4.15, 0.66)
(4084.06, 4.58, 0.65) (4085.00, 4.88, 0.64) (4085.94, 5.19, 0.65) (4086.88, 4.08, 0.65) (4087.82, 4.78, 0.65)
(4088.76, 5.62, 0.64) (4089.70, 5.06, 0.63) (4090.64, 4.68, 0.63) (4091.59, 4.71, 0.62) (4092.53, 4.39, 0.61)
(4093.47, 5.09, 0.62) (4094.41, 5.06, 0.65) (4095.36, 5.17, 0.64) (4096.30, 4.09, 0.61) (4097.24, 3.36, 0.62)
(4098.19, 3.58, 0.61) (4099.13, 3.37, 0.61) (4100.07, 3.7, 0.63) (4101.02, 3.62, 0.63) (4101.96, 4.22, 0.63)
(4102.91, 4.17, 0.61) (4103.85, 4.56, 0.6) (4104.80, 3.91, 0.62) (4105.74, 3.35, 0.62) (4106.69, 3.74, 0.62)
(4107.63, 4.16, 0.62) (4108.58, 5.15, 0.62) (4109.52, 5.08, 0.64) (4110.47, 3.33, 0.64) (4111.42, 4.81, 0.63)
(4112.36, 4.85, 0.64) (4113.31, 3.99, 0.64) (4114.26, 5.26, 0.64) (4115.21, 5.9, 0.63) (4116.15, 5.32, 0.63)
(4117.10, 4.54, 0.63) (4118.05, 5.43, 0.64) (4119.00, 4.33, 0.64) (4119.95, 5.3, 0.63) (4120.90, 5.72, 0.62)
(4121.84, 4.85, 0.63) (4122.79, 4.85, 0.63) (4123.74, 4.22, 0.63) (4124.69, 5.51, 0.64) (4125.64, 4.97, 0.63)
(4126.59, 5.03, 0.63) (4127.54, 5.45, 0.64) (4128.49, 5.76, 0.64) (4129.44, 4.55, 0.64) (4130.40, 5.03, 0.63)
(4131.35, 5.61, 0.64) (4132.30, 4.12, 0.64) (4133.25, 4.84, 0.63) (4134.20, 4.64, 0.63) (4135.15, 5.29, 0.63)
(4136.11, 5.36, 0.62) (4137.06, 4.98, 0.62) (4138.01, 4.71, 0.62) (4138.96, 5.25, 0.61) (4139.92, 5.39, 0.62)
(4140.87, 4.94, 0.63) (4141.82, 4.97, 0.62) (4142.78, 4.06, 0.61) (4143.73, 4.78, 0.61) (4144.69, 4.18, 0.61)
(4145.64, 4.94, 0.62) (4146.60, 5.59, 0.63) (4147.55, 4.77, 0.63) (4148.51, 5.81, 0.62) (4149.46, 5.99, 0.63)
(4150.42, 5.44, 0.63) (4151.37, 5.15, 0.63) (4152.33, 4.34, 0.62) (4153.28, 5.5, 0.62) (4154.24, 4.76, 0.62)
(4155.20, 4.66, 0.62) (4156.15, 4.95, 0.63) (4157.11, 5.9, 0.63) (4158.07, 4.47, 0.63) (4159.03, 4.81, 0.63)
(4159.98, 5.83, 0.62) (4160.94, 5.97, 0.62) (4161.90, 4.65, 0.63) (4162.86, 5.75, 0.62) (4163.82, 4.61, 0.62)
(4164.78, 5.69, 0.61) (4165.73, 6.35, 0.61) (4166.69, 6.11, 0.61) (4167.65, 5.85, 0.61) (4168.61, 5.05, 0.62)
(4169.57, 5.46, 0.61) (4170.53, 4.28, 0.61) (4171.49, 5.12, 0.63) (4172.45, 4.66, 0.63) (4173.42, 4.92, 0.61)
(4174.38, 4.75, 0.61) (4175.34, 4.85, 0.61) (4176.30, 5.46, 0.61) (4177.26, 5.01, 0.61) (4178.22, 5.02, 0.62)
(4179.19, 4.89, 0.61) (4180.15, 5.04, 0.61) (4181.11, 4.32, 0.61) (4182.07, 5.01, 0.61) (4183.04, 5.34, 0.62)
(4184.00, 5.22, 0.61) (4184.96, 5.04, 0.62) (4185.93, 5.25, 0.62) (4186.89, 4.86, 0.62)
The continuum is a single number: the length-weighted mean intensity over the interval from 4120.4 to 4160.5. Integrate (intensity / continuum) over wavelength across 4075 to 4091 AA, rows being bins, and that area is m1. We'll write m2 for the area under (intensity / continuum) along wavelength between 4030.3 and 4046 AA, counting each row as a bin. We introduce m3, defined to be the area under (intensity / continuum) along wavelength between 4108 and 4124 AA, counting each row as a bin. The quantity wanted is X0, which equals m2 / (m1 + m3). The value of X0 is 0.54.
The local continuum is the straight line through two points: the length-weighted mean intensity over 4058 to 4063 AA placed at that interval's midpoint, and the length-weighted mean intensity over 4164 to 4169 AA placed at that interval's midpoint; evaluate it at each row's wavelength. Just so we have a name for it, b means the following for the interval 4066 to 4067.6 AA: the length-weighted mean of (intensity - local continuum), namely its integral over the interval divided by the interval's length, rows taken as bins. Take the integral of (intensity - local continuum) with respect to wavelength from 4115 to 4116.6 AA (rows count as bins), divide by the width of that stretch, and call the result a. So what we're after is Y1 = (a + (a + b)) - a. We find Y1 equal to 0.2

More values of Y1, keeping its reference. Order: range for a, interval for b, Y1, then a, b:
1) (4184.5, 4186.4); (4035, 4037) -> -0.3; -0.7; 0.39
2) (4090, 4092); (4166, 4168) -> -0.4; -0.7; 0.27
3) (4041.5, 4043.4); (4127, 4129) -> 0.7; 0.8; -0.02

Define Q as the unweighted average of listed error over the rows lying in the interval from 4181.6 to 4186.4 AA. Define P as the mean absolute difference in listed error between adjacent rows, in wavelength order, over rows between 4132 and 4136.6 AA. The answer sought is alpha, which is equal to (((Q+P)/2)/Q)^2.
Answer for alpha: 0.254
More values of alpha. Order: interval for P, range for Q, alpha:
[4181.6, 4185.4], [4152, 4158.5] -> 0.258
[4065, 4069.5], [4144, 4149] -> 0.258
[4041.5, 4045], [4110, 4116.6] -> 0.261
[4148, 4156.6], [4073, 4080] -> 0.253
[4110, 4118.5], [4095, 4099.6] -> 0.254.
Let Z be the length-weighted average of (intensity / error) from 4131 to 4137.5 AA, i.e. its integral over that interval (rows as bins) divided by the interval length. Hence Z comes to 7.89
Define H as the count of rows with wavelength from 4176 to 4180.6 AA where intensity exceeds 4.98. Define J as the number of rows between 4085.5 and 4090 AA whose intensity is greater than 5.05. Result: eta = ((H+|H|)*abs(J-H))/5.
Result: 1.6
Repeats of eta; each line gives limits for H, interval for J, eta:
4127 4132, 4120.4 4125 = 3.2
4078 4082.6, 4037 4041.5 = 2.4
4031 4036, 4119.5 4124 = 1.2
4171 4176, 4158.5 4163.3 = 0.8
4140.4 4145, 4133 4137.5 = 0.0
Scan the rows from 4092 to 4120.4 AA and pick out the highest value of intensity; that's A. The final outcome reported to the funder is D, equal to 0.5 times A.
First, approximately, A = 5.9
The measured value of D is 2.95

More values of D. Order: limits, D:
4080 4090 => 2.81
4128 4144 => 2.88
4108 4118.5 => 2.95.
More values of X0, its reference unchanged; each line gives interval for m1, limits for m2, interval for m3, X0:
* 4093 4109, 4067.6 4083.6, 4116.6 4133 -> 0.55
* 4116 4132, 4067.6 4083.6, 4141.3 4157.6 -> 0.50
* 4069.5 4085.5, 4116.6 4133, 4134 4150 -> 0.51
